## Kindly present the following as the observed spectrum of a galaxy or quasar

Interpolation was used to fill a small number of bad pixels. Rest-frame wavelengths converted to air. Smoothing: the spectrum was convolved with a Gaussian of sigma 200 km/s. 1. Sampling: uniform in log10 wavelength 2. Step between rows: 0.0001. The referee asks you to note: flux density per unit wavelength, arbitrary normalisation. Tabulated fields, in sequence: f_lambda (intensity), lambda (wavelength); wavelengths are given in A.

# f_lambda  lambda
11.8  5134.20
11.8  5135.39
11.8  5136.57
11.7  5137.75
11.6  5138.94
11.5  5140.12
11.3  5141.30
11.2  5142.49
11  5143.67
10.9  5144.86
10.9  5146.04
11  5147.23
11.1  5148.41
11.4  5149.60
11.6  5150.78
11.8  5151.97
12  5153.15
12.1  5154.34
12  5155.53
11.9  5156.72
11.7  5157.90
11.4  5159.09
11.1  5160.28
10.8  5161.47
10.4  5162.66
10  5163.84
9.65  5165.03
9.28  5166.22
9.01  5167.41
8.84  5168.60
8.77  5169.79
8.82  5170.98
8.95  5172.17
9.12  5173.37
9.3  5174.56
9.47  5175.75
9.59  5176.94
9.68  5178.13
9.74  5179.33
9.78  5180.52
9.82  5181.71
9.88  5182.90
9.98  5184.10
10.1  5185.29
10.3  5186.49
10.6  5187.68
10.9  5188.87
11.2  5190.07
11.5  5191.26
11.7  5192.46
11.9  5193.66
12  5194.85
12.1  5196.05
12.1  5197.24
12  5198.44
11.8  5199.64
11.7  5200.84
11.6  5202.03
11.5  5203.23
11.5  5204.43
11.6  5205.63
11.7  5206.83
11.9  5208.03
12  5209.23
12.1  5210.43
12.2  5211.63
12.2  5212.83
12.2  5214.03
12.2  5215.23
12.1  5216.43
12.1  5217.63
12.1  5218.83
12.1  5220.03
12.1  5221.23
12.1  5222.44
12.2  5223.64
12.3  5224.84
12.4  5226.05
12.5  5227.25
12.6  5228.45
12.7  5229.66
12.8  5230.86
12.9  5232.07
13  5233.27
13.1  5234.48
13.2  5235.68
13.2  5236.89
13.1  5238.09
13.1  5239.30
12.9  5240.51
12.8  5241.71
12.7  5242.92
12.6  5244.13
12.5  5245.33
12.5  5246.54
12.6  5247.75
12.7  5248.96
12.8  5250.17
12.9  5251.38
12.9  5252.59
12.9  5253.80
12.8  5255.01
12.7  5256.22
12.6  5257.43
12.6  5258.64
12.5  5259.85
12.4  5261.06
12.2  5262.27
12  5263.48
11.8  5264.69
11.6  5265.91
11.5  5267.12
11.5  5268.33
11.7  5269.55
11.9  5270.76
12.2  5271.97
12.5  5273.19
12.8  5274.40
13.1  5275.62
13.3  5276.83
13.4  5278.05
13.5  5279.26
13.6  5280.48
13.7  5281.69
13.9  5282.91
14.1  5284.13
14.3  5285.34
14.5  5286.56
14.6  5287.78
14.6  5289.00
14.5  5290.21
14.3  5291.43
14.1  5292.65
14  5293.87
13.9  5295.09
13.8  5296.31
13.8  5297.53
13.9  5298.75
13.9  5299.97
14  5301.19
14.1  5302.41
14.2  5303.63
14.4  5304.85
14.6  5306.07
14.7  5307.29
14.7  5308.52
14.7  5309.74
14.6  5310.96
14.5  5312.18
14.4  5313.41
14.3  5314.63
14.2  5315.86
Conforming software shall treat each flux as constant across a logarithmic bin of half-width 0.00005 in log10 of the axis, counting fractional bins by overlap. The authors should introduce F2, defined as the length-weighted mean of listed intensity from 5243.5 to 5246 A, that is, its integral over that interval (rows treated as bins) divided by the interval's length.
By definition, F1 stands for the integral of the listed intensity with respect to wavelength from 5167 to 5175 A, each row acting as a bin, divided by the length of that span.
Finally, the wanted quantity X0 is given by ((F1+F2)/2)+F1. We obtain 20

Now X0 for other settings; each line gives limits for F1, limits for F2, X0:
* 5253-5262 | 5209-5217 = 25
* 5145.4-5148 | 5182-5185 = 21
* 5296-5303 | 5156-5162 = 27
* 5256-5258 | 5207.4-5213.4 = 25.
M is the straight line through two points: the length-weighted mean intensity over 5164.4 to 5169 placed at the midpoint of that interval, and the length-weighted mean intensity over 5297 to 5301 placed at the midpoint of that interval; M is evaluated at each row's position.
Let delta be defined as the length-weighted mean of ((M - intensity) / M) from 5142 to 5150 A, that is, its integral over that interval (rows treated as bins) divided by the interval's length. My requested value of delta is -0.304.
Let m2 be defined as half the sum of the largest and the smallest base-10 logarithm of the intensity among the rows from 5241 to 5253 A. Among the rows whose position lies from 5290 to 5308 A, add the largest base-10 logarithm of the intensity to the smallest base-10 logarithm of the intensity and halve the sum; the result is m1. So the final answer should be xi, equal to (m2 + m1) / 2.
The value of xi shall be 1.13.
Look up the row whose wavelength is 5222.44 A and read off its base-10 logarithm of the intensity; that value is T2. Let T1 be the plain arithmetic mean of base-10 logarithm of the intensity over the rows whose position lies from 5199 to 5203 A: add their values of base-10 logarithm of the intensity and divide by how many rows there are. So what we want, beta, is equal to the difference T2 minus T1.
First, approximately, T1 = 1.068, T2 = 1.083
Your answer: 0.01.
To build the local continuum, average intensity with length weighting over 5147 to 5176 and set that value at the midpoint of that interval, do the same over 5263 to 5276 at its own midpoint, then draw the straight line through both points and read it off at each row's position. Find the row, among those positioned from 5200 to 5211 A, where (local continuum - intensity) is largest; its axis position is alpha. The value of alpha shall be 5204.43 A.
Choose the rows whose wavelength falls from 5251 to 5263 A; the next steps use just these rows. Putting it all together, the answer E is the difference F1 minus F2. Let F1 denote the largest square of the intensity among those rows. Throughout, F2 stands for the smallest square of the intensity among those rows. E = 17.6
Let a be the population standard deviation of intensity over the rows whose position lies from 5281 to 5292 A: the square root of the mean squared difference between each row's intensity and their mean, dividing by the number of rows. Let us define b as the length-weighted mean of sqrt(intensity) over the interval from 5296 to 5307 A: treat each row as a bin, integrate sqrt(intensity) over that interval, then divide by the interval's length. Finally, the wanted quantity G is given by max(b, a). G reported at 3.76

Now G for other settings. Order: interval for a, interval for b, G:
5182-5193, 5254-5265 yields 3.53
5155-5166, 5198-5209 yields 3.42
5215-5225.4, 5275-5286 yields 3.70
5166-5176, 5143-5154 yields 3.37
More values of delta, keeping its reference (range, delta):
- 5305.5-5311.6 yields -0.031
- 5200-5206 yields -0.104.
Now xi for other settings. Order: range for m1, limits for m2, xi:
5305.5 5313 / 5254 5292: 1.14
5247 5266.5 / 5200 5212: 1.08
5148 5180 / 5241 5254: 1.06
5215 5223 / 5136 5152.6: 1.07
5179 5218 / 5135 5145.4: 1.05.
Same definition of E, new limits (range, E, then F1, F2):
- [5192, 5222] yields 16.6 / 149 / 132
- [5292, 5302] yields 8.4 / 199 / 190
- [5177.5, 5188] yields 18.7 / 112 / 94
